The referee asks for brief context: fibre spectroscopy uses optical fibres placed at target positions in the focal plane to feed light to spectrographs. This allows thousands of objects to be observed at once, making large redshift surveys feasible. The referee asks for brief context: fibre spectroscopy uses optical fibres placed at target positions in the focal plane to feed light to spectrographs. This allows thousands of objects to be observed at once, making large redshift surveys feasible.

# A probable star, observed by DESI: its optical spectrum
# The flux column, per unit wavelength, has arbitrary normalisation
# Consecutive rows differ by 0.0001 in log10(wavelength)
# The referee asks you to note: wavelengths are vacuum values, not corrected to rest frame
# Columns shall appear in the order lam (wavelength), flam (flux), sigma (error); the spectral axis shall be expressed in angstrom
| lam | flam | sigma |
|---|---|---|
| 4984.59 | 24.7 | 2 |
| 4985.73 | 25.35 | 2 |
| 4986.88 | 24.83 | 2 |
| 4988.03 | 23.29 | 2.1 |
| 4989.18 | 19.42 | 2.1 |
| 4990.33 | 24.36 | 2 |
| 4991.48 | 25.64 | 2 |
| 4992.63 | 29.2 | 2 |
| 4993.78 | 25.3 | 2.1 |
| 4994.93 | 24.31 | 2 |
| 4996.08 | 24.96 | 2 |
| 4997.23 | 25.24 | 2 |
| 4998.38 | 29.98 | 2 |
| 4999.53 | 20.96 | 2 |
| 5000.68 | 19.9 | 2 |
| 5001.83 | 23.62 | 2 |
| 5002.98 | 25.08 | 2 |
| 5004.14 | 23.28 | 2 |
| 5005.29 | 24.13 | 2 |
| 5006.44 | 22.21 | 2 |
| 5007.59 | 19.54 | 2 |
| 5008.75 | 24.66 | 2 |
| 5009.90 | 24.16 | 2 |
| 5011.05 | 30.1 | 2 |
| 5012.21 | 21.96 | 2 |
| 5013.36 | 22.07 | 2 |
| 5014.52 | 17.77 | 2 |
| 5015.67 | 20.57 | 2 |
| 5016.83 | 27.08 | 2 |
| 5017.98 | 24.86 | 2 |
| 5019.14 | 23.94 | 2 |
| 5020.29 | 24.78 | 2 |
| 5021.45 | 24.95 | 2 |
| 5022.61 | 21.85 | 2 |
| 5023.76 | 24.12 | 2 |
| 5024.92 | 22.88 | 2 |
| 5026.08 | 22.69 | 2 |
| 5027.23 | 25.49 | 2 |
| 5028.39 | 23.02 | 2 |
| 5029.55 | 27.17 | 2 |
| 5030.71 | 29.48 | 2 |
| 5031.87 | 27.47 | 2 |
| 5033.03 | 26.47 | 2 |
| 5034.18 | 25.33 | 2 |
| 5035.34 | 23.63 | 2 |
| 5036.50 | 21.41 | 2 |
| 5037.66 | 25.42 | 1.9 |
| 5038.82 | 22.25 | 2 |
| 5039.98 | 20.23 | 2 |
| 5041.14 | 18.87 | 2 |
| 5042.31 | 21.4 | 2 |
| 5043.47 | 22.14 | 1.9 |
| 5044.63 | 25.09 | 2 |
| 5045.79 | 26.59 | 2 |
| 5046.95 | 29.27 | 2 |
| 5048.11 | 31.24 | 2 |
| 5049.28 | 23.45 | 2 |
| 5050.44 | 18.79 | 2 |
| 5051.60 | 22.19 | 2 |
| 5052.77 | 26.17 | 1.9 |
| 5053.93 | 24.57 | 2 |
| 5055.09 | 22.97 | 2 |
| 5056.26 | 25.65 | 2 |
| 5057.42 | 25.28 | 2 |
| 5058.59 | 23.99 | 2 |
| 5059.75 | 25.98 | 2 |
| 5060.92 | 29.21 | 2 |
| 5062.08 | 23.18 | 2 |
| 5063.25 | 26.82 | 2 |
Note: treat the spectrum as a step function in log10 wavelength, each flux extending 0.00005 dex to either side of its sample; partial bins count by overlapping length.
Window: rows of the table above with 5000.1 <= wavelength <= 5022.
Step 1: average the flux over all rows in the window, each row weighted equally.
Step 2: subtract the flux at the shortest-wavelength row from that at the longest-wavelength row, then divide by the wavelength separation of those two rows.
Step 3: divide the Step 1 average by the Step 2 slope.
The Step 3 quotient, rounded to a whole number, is 96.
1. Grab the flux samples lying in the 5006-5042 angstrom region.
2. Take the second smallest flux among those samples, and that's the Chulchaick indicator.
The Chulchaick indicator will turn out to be 18.87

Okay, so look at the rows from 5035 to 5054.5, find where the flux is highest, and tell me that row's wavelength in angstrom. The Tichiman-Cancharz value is 5048.11 angstrom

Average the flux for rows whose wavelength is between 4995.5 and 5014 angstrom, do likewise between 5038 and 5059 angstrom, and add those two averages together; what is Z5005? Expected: 47.8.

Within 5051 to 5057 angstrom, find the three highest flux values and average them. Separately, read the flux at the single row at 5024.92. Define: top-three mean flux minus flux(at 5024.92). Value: 3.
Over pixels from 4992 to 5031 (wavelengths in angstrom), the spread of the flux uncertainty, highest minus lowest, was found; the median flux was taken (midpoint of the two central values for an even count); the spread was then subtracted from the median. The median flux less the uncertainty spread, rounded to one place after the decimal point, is 24.0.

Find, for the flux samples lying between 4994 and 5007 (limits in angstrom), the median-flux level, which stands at 24.1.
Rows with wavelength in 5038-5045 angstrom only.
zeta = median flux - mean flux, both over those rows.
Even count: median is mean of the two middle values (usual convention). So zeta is 0.1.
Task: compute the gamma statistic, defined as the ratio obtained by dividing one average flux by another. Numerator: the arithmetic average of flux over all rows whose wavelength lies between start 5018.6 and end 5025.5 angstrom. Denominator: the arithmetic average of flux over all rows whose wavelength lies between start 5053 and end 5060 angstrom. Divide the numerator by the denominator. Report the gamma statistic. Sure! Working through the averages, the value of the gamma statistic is 0.96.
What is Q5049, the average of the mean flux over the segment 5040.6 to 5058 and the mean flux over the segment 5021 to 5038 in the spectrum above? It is 24.50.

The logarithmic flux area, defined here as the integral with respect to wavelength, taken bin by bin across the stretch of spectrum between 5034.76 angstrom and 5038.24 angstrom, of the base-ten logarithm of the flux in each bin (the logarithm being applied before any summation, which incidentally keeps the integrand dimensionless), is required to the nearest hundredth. 4.77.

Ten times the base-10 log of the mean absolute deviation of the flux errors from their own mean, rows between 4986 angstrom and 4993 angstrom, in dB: -13.5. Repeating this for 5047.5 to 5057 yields -16.6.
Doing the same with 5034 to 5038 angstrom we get -14.3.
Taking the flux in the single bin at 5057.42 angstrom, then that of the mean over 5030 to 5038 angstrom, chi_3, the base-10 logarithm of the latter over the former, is 0.01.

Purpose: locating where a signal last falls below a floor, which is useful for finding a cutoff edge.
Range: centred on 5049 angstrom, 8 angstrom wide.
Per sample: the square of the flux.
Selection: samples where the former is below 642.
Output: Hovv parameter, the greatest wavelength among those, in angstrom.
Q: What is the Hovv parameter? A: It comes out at 5051.60 angstrom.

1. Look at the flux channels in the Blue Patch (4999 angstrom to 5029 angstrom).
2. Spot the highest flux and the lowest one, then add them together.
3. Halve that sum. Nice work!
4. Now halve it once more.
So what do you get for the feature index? 12.0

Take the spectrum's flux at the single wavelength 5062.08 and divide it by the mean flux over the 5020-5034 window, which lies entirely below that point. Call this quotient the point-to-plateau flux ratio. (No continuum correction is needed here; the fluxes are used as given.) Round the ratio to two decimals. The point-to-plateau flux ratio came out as 0.93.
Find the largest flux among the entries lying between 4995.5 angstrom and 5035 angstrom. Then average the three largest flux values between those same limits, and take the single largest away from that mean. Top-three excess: -0.25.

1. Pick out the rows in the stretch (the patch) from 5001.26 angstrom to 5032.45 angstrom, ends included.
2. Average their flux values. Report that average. 24.0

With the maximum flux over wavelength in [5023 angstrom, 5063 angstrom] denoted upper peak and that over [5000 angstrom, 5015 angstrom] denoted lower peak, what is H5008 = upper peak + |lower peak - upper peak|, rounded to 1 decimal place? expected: 32.4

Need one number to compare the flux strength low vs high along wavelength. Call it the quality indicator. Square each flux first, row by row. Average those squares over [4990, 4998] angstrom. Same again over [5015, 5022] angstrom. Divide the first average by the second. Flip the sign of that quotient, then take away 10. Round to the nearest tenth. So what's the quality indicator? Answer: -11.1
